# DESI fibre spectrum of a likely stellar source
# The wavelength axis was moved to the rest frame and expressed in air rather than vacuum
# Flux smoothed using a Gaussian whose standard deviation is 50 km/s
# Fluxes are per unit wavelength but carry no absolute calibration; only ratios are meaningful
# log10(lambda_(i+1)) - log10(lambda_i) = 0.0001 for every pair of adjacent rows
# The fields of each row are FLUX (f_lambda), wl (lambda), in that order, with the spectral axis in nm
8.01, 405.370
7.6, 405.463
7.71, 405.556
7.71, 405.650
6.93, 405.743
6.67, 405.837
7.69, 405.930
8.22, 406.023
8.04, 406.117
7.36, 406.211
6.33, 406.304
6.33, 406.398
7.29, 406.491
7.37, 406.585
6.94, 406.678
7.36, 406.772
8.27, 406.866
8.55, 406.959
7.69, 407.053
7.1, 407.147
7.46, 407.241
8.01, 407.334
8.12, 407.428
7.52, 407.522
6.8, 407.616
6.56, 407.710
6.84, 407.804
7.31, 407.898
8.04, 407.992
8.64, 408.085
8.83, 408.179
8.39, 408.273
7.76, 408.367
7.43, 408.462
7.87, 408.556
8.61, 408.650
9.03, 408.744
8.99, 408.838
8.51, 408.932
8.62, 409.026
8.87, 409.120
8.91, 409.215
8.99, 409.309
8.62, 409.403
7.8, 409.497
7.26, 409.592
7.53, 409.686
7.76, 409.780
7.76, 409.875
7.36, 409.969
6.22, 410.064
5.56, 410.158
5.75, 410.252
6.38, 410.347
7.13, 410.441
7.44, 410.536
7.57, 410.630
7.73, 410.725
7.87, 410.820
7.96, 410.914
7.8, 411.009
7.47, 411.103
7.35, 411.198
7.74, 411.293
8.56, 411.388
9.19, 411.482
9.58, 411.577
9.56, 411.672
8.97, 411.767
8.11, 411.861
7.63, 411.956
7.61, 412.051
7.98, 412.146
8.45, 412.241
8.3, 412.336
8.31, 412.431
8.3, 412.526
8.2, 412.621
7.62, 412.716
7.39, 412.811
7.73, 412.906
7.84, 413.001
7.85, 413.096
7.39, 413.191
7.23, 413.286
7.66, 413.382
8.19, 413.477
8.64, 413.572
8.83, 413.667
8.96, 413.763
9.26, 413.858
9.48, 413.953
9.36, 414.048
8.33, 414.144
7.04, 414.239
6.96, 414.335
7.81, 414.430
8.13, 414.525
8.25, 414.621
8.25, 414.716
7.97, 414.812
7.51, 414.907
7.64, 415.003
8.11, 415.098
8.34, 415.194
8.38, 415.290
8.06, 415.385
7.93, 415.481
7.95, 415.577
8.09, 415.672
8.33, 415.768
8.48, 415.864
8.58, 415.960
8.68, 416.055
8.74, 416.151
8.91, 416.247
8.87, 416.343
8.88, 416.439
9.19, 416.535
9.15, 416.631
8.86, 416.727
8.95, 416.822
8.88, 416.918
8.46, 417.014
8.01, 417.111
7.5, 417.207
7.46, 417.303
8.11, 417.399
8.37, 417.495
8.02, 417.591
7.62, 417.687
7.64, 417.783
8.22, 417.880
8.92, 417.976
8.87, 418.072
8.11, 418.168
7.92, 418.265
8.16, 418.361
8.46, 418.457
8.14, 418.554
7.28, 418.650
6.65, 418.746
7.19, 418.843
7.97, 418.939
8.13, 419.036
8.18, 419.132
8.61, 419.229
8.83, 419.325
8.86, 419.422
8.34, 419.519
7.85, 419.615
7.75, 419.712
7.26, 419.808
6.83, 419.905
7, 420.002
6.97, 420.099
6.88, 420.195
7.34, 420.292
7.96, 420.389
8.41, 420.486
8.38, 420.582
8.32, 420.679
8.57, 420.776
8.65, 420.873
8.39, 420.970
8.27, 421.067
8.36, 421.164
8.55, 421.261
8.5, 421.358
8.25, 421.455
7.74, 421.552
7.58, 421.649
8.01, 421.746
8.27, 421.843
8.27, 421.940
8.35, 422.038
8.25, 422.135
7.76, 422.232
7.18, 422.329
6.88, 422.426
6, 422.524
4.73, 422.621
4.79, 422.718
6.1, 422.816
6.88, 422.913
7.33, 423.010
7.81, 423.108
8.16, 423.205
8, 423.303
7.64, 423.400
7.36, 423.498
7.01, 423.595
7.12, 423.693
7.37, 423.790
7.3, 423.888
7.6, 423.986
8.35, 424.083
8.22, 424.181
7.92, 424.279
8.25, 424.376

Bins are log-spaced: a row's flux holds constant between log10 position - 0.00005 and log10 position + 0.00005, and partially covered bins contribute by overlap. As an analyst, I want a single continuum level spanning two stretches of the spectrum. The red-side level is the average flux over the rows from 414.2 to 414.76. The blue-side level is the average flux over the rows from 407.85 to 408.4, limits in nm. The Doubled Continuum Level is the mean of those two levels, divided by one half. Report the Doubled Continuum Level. 15.9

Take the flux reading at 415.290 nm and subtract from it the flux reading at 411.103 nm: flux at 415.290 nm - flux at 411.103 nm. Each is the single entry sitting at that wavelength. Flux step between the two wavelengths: 0.9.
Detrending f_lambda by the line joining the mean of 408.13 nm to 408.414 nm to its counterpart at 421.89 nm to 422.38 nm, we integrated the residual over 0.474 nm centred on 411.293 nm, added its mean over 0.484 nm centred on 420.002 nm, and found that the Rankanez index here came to -1.1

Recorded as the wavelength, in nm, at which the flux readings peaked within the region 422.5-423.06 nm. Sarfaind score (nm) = 423.010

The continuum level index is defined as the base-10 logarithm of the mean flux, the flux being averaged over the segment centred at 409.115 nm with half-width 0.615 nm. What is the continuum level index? 0.926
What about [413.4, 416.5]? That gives 0.921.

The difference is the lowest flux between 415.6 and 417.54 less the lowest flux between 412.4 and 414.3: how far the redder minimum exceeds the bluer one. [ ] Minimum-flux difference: 0.4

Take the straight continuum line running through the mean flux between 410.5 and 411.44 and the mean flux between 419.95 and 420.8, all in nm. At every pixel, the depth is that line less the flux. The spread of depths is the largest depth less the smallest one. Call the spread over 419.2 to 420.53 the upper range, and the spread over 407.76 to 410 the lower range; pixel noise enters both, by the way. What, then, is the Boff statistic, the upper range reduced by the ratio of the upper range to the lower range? 1.1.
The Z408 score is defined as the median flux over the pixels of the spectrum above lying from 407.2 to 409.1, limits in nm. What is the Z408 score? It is 8.0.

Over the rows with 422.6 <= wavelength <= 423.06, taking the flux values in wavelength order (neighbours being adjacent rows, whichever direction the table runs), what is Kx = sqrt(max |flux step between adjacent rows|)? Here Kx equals 1.14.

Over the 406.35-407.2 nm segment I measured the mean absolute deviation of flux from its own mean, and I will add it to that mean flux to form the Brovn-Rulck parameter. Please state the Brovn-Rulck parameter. 7.9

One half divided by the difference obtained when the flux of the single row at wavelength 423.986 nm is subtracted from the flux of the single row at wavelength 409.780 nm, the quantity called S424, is 3.1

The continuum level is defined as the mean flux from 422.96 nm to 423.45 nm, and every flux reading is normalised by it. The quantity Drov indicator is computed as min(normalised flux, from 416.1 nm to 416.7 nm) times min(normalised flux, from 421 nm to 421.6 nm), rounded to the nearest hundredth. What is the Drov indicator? 1.12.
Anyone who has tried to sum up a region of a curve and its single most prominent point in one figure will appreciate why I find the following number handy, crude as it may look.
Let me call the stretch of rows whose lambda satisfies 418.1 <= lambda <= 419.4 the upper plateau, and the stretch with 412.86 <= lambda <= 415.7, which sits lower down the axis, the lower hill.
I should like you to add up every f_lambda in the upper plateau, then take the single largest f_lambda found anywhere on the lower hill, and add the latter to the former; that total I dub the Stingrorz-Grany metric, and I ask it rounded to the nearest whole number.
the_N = 113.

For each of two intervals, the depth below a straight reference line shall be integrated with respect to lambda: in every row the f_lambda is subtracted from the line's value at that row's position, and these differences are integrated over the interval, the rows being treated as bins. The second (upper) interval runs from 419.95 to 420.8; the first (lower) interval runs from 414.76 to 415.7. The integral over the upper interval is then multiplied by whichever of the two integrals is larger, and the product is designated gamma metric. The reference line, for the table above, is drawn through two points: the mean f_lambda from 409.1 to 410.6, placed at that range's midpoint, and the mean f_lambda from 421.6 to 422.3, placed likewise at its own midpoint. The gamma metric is 0.04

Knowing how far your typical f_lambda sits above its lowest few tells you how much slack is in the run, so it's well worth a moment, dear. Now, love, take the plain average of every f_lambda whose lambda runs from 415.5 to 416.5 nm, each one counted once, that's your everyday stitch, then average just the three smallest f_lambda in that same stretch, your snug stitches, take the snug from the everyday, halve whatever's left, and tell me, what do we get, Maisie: 0.21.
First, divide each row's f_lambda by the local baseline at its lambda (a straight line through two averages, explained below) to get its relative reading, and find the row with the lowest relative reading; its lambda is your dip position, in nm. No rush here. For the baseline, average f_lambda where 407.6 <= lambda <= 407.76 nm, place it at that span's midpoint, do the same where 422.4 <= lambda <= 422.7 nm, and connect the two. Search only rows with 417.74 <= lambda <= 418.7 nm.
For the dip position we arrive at 418.650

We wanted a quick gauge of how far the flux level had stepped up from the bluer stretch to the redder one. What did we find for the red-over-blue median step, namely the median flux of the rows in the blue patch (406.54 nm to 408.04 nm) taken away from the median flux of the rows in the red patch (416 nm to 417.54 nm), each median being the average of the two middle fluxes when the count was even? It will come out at 1.4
